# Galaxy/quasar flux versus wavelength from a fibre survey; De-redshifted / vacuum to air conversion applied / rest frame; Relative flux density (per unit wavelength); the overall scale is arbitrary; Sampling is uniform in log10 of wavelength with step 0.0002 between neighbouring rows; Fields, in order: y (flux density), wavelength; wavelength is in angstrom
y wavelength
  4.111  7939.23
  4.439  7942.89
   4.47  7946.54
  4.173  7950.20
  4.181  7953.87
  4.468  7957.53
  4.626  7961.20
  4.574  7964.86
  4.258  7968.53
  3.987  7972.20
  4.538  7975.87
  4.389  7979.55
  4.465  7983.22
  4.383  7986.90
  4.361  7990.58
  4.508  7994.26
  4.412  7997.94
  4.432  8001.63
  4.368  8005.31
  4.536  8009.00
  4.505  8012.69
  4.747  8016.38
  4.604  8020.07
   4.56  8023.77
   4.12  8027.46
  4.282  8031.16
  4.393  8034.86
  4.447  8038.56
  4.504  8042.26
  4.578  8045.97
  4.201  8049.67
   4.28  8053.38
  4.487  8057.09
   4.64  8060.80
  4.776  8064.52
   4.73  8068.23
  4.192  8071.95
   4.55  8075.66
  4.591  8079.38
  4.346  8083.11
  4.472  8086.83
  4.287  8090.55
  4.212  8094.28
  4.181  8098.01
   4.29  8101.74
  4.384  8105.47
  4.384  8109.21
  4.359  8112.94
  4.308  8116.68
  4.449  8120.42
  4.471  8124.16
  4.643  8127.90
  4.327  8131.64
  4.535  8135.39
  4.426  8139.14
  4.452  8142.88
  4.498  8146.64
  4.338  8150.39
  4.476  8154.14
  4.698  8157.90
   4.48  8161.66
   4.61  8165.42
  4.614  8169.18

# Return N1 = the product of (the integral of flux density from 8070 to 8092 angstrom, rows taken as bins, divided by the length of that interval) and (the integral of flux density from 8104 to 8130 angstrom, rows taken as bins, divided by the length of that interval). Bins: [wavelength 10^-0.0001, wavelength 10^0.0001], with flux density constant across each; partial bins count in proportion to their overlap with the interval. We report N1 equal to 19.5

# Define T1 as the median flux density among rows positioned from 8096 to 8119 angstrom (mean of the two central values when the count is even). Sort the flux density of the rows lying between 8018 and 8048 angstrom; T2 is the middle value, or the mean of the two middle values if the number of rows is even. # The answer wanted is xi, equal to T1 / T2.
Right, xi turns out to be 0.97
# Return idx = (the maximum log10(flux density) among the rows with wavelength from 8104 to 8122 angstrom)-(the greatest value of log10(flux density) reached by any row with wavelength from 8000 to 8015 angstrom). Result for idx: -0.008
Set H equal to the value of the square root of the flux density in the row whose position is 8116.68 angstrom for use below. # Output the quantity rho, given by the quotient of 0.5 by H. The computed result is 0.241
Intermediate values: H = 2.08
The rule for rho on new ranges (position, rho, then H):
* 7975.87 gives 0.235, 2.13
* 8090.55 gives 0.241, 2.07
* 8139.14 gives 0.238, 2.10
